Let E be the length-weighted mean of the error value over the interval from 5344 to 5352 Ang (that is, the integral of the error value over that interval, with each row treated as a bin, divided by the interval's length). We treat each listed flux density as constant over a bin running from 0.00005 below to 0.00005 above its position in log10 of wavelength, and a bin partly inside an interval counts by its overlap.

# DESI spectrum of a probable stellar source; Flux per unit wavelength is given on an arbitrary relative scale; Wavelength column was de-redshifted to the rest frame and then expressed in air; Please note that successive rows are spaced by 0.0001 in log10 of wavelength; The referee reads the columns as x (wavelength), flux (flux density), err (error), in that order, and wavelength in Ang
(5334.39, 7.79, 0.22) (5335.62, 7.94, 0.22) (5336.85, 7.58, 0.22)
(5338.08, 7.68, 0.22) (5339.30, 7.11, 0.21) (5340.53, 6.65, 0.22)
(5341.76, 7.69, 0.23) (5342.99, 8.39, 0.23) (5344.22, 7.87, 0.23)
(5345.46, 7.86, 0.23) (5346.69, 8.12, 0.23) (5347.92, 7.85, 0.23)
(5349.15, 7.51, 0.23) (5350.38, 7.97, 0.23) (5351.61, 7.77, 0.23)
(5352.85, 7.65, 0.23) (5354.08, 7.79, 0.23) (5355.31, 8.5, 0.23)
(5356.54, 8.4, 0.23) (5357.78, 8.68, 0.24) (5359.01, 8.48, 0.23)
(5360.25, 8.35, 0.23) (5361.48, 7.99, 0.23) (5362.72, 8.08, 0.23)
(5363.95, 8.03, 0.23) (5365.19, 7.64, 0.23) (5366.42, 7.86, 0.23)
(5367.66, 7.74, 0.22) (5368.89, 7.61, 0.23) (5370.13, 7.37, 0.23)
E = 0.230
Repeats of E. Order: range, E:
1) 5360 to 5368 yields 0.229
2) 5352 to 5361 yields 0.231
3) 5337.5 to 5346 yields 0.224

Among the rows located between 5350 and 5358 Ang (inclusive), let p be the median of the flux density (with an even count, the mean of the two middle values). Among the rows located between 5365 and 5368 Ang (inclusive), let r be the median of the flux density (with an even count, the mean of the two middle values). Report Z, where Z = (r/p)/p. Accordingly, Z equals 0.122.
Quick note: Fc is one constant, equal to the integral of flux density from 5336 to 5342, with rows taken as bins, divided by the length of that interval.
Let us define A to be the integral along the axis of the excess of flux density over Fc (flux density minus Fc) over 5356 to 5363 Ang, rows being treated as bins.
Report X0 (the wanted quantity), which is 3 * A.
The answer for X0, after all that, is 20.8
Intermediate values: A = 6.92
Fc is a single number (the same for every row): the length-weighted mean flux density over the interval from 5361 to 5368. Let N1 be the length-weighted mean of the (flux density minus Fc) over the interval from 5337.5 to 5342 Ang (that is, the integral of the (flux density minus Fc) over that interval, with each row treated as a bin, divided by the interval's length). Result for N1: -0.65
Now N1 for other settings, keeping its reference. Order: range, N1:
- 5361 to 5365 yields 0.10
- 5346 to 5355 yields -0.06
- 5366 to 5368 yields -0.09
